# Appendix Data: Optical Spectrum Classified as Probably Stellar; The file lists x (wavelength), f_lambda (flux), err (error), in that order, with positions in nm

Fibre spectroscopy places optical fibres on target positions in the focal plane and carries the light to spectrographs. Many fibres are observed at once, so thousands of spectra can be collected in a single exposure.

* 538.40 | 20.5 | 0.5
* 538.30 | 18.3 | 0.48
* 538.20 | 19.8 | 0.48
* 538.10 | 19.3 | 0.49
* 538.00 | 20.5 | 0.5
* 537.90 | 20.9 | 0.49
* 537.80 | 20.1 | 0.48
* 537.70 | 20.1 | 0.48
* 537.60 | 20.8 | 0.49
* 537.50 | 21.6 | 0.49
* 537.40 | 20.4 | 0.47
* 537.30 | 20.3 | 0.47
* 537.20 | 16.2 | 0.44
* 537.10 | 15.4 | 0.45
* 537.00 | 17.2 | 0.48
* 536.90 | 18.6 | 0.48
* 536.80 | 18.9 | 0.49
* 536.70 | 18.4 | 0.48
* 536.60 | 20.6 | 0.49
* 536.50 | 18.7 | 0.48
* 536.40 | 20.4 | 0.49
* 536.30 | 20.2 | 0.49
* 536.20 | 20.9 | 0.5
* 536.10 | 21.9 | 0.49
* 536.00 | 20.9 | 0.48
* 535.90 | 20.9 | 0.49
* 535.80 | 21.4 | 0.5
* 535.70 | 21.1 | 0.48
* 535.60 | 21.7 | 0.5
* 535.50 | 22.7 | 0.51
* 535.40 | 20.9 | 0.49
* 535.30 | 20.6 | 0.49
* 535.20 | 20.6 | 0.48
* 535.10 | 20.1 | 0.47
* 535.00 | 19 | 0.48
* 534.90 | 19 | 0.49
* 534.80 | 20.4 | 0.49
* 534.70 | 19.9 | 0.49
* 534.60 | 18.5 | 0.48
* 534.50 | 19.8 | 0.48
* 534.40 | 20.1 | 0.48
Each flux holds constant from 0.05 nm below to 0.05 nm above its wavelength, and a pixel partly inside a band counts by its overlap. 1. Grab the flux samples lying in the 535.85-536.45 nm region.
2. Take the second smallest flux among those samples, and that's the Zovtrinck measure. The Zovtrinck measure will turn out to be 20.4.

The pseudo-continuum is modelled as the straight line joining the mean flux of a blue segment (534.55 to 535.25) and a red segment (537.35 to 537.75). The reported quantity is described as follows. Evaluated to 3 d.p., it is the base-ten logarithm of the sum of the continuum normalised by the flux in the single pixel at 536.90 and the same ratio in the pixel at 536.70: 0.344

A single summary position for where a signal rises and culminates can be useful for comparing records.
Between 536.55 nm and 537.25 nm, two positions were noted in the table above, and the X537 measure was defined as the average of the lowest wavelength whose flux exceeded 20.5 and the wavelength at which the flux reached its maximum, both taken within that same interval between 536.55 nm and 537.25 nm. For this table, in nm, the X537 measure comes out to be 536.60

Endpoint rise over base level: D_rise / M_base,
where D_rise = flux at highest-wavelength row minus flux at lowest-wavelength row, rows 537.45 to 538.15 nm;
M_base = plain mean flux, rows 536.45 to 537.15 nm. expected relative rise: -0.13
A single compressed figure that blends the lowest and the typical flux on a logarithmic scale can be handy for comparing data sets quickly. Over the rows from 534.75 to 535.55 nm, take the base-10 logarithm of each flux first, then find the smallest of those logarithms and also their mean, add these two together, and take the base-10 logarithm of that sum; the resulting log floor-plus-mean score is 0.413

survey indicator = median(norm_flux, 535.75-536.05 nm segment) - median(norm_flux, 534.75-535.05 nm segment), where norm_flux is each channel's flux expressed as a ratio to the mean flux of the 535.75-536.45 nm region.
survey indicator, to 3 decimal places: 0.091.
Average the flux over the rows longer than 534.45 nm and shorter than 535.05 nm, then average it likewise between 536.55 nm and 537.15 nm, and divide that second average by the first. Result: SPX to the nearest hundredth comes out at 0.94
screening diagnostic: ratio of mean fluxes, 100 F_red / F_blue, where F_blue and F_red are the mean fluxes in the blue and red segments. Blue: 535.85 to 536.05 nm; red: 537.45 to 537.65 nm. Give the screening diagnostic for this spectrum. 101.4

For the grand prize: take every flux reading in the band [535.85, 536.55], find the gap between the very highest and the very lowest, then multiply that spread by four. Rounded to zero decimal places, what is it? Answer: 13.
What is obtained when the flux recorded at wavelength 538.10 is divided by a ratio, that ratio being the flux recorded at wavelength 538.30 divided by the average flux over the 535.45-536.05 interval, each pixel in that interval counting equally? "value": 23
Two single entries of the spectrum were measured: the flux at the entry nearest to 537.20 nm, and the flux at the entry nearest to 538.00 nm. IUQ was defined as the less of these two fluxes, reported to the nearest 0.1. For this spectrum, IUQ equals 16.2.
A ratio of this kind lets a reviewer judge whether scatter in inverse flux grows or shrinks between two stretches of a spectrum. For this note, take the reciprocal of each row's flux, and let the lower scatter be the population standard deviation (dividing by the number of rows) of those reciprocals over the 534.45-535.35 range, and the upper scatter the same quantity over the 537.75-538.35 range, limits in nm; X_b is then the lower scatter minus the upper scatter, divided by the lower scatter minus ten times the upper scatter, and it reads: 0.016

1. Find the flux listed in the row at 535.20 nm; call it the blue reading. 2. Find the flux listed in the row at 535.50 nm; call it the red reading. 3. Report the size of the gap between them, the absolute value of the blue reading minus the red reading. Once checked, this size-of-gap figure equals 2.1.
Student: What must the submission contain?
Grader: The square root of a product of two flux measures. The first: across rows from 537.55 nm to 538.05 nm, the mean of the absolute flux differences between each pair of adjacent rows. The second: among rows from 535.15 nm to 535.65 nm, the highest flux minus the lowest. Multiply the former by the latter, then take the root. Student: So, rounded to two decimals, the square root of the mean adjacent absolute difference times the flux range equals 1.00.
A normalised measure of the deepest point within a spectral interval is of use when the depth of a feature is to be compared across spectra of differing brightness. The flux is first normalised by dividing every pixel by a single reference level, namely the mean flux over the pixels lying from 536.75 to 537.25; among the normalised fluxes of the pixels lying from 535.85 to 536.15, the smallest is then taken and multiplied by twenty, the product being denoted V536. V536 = 24.2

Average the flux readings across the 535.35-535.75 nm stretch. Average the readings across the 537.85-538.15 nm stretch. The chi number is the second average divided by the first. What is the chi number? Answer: 0.94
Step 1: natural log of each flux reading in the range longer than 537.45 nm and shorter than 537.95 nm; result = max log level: 3.073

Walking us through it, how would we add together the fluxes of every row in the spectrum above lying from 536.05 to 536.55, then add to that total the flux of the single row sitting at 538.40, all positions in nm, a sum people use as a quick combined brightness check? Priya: 123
